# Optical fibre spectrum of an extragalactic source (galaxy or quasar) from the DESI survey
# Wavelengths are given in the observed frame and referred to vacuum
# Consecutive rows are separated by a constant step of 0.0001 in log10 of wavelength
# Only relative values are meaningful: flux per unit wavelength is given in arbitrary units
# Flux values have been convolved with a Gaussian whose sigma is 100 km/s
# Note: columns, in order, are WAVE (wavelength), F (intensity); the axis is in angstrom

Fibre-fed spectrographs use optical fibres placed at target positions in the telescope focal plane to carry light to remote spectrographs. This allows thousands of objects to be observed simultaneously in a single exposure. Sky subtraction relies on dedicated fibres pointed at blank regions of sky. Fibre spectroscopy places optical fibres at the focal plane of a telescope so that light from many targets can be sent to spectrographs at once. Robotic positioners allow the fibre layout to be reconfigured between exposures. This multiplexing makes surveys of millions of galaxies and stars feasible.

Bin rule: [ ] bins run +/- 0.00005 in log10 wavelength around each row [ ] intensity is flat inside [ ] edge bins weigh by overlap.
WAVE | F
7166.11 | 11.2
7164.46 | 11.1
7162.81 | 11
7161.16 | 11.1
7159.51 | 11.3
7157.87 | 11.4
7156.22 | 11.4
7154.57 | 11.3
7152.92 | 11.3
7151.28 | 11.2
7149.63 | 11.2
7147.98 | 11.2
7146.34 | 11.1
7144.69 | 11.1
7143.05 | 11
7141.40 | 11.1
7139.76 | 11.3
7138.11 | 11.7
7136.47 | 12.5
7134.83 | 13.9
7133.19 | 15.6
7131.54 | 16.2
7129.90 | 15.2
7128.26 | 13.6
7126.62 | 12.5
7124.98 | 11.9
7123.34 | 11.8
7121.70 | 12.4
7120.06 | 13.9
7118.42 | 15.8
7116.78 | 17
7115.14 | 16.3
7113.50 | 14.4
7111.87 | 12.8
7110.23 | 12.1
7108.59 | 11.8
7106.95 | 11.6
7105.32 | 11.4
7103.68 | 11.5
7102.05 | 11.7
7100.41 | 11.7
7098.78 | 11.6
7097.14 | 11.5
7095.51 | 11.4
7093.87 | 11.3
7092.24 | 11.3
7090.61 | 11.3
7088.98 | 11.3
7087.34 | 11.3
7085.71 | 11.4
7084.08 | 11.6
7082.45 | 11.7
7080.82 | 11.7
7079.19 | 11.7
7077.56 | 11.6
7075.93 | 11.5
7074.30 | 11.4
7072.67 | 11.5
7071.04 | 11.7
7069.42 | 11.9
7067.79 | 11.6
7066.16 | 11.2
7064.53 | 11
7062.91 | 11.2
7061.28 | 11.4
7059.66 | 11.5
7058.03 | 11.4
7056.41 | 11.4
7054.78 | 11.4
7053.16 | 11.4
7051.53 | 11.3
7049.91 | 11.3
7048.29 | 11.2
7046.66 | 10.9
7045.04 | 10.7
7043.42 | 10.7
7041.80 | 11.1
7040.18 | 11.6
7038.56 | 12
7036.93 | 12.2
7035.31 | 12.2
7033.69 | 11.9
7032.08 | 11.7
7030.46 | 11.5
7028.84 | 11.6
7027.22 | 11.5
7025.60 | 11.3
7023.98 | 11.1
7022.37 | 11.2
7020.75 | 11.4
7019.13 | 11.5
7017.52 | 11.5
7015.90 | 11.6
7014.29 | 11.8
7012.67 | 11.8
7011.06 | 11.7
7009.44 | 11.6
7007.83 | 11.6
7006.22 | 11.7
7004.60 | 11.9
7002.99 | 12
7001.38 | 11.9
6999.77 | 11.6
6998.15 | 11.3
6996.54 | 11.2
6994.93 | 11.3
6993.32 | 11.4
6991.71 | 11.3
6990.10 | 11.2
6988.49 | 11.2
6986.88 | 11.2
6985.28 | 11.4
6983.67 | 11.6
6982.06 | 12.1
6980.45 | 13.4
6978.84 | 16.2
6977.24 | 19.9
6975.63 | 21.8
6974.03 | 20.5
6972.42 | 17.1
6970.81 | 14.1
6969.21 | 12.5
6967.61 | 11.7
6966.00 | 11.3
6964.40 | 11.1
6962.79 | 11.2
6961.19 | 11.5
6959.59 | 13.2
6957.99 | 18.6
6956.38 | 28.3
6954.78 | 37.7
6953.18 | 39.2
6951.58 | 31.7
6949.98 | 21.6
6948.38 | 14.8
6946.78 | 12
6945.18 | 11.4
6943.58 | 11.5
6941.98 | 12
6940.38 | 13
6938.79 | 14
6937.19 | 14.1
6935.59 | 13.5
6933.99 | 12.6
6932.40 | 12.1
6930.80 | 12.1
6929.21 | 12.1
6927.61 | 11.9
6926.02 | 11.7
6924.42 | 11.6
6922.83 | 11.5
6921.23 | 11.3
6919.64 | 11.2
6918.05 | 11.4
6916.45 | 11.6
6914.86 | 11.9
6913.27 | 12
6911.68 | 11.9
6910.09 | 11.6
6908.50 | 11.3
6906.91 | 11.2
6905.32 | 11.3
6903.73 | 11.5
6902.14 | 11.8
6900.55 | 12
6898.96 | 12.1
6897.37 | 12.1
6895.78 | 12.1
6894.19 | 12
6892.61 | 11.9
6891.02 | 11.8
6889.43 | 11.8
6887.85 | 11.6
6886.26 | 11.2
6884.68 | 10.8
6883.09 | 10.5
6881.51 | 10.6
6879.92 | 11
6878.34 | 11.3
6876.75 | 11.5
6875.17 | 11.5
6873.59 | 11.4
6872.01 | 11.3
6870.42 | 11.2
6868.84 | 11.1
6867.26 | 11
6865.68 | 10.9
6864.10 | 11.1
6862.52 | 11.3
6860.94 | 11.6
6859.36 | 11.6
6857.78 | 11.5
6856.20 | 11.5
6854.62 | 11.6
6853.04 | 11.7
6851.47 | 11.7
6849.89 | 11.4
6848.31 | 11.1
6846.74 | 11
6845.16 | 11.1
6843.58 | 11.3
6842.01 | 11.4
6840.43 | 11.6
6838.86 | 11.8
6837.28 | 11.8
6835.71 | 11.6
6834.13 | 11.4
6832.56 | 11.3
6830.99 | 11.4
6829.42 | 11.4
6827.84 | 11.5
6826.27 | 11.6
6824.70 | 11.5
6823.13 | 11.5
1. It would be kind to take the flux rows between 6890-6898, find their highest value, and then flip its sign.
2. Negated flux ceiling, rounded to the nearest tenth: -12.1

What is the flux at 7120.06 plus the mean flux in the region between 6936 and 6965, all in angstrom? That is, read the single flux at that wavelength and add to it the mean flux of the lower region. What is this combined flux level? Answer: 32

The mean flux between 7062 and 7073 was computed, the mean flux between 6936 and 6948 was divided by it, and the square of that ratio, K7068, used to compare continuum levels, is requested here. 1.2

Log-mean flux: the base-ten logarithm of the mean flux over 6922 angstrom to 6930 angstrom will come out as 1.07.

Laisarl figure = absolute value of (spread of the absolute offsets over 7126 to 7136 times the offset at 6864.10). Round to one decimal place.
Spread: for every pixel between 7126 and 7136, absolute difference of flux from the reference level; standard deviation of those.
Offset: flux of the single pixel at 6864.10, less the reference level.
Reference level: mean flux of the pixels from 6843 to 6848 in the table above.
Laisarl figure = 0.0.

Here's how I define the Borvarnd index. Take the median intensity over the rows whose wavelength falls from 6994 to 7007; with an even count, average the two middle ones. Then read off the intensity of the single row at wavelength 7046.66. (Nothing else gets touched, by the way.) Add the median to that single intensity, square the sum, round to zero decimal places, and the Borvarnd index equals 509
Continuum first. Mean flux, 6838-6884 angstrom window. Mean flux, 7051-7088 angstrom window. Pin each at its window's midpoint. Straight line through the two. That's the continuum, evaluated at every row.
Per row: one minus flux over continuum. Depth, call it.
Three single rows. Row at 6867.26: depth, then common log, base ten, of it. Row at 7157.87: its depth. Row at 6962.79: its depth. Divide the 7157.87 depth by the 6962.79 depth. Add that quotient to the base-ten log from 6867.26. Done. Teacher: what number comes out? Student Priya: -0.8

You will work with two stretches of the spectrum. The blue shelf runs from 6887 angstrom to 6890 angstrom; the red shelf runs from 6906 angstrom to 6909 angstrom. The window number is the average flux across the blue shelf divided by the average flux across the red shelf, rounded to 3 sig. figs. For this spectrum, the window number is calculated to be 1.04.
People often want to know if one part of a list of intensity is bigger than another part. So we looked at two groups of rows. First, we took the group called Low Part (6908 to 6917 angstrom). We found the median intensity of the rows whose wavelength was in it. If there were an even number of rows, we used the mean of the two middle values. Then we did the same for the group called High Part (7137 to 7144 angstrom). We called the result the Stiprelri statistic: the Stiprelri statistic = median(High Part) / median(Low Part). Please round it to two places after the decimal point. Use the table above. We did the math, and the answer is 0.95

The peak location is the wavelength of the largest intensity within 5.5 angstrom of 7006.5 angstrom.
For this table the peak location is 7002.99 angstrom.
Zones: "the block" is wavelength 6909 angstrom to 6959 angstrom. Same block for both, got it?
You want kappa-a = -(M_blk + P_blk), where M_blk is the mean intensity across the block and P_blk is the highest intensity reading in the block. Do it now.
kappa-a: -54.7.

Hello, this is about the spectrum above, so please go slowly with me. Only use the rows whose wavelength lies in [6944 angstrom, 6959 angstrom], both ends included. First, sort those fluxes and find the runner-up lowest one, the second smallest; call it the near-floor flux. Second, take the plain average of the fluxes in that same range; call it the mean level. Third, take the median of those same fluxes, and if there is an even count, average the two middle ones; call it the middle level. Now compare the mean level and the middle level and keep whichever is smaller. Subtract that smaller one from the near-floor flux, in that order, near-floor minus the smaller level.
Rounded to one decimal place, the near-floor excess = -9.6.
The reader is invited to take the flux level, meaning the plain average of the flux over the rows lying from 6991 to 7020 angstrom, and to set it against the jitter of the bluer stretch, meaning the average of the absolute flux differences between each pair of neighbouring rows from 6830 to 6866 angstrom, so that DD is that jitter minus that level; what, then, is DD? -11.5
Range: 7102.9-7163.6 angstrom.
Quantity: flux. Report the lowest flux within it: 11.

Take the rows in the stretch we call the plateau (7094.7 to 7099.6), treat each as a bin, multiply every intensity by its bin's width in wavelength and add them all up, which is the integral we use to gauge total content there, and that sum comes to 56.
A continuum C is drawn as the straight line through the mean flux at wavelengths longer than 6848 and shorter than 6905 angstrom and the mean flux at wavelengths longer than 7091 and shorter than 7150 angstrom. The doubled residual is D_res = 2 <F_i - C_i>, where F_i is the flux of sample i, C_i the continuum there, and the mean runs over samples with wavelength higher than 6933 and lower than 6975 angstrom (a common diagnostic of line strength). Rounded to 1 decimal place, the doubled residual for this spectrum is 10.2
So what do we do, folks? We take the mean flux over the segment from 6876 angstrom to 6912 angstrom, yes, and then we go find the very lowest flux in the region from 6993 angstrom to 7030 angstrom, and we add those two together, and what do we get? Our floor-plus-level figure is 22.6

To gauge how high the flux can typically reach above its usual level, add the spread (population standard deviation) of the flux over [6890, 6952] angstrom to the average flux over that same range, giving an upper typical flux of 16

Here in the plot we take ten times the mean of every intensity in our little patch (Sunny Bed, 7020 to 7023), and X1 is 113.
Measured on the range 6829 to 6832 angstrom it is 114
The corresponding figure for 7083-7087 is 115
